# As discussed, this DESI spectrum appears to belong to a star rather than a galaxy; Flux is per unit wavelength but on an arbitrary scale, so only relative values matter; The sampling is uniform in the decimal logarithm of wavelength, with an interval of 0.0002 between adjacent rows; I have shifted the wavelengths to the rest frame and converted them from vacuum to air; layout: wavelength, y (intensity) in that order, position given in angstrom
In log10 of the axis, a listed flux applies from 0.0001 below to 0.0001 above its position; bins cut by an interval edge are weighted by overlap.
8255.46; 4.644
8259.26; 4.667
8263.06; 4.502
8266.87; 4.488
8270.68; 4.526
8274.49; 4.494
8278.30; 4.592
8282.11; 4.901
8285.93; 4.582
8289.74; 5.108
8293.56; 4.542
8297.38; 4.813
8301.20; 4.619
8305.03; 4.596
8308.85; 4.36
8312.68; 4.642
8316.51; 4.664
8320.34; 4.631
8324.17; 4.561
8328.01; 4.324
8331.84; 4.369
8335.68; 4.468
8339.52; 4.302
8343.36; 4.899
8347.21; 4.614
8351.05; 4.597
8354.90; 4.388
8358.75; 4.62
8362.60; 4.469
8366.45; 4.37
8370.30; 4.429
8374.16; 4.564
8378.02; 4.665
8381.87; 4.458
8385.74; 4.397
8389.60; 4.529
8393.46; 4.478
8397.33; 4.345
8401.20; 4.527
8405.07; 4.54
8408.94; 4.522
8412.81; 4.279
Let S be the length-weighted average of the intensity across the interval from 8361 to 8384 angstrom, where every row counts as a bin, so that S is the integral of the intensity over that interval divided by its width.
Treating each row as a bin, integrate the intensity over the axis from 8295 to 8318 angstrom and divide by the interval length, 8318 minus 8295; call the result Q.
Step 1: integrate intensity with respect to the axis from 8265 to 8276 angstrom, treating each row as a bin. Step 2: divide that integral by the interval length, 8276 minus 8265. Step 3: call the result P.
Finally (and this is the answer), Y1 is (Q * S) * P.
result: 93.3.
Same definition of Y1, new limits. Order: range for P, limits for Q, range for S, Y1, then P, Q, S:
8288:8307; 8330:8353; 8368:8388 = 96.7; 4.73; 4.54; 4.50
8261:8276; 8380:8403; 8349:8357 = 90.2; 4.50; 4.45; 4.50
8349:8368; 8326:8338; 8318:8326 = 90.6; 4.49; 4.38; 4.60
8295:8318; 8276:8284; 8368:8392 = 98.4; 4.61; 4.74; 4.50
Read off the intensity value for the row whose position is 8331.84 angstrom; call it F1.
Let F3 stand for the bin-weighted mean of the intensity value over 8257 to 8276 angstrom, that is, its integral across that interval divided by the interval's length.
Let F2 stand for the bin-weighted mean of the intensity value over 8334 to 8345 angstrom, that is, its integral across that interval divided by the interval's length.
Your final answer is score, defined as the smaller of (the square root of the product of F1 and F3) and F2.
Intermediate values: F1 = 4.369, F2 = 4.55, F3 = 4.54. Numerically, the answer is 4.45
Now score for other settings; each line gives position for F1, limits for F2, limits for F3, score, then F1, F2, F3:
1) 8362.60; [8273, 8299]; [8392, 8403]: 4.46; 4.469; 4.72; 4.45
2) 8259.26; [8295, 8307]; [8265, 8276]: 4.58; 4.667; 4.67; 4.50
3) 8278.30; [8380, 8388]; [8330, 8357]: 4.43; 4.592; 4.43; 4.52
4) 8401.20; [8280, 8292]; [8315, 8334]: 4.52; 4.527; 4.85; 4.51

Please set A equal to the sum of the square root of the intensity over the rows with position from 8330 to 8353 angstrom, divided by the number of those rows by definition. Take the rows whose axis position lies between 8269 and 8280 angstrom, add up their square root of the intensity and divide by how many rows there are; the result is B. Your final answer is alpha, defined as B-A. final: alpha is -0.001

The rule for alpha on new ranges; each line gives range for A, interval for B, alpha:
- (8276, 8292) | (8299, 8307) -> -0.043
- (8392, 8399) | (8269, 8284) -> 0.051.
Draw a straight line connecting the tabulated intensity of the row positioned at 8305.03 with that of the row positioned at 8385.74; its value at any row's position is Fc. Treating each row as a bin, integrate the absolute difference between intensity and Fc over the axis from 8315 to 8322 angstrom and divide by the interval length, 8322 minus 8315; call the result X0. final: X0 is 0.084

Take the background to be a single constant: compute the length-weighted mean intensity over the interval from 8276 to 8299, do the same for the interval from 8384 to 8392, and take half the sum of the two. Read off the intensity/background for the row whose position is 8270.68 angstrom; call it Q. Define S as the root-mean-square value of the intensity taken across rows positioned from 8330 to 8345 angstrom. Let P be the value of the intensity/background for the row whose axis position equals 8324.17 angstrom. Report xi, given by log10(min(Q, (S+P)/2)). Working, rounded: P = 0.99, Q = 0.98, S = 4.52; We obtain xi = -0.008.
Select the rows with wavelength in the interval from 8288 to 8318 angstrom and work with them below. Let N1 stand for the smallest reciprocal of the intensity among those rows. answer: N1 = 0.196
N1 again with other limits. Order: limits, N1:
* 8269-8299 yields 0.196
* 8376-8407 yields 0.214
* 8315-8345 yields 0.204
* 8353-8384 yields 0.214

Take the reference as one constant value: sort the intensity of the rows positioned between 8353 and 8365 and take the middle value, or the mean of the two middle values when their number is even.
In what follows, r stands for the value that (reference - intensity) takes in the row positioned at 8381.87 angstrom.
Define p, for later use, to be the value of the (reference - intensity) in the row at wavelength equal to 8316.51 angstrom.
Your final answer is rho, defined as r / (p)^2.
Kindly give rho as 0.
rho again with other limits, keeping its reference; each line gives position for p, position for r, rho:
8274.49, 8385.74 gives 115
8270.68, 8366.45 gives 30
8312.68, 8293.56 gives -2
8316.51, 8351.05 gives -3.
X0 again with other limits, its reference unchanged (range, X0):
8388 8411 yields 0.134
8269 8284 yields 0.163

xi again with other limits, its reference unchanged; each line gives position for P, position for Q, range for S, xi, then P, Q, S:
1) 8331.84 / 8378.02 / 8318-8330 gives 0.005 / 0.95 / 1.01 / 4.51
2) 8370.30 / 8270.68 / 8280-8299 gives -0.008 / 0.96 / 0.98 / 4.79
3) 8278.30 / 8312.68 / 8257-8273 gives 0.003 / 1.00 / 1.01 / 4.55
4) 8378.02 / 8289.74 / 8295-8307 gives 0.044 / 1.01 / 1.11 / 4.68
